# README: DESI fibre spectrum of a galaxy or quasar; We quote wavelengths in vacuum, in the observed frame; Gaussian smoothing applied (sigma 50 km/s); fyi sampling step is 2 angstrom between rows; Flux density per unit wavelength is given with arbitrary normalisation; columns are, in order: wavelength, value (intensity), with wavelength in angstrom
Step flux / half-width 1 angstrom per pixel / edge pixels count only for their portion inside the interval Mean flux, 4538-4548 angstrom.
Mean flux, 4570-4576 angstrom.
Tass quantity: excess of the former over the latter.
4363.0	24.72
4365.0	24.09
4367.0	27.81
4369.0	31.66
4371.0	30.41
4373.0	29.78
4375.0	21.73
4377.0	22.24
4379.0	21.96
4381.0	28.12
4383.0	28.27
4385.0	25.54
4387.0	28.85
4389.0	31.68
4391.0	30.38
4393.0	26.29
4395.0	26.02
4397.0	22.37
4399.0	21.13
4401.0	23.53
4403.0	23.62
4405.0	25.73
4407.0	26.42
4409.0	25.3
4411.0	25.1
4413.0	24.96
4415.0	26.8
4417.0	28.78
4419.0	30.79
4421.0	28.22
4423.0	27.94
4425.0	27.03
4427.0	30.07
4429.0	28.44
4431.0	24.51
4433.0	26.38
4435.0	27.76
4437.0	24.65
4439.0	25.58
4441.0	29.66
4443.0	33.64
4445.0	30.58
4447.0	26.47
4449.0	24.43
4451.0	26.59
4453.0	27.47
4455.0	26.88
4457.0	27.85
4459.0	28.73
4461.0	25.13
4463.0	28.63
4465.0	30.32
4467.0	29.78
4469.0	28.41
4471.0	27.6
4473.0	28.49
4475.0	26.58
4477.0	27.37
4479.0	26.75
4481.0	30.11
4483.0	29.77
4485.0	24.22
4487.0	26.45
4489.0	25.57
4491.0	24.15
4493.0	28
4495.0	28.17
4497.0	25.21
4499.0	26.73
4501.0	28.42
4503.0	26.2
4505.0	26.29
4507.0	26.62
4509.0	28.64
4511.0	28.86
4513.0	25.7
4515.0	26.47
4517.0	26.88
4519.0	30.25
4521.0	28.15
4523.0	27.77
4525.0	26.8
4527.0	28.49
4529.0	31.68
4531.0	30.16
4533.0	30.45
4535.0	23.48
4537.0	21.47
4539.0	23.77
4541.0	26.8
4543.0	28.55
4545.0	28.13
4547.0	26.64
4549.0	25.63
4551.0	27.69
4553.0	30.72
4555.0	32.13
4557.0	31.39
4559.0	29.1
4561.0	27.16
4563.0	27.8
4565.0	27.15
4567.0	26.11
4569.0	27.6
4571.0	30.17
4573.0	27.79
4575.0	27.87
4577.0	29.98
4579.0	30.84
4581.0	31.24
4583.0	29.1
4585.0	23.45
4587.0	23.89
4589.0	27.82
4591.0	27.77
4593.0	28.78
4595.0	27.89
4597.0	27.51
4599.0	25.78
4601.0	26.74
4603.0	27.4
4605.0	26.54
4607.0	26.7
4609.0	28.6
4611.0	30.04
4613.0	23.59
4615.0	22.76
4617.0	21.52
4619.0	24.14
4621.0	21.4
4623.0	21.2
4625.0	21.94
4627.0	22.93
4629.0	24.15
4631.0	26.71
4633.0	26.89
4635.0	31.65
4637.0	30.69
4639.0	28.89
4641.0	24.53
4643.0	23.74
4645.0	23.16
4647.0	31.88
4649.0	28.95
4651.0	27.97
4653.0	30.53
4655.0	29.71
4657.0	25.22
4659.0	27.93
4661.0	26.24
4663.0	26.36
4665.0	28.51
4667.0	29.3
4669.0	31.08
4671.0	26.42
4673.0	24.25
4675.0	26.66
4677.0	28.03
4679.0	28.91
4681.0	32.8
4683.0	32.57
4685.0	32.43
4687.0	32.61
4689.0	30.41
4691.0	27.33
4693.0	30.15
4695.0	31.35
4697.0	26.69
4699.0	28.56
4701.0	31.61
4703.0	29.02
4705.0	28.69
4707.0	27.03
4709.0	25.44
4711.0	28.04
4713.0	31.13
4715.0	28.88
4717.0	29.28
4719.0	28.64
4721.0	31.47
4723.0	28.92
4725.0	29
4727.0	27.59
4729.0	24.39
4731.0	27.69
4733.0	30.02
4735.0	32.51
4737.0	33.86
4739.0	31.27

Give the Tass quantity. -1.8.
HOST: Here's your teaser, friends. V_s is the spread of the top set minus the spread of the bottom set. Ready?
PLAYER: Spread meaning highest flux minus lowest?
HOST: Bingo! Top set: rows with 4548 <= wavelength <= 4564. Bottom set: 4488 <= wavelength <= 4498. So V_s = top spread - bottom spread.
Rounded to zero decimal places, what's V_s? 2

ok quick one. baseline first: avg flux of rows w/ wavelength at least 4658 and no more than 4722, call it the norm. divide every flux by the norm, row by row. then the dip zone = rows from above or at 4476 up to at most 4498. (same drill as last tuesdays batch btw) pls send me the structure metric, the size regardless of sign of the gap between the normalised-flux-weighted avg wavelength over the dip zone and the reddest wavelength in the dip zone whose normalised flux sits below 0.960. 10.1 angstrom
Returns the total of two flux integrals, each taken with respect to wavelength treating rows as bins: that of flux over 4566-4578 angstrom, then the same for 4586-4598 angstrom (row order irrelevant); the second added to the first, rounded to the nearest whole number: 666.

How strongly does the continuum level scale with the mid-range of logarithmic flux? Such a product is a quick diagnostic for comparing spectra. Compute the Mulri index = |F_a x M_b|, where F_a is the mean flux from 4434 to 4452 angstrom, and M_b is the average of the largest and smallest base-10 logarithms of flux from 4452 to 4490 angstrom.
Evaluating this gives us 39.7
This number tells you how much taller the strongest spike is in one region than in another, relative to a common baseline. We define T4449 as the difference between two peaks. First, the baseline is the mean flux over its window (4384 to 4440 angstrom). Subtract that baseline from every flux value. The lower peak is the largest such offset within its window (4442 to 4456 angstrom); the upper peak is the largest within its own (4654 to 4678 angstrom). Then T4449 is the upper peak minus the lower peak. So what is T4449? -3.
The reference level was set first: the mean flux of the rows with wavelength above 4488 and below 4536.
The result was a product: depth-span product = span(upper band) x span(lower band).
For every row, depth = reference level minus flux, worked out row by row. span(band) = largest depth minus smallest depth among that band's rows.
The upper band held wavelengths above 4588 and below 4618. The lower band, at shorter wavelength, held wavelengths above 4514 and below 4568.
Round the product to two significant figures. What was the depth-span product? 91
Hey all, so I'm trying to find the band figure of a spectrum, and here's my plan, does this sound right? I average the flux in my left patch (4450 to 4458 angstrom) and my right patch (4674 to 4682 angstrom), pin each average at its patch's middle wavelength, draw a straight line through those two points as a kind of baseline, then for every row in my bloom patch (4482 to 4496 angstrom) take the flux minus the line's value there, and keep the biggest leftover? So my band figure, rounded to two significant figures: 2.3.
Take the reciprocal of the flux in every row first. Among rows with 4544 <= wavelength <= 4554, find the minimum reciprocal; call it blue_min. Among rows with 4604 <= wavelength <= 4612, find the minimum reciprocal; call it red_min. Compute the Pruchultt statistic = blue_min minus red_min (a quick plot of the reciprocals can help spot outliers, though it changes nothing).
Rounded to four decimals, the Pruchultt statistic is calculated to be -0.0007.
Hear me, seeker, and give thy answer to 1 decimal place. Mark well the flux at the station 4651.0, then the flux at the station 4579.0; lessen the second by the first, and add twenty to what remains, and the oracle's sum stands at 22.9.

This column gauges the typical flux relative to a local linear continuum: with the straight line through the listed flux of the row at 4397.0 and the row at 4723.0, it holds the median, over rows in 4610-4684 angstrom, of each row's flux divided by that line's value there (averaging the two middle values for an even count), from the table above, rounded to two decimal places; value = 0.99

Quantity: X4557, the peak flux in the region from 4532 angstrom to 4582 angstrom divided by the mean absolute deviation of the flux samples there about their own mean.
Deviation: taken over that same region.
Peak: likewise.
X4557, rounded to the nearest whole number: 16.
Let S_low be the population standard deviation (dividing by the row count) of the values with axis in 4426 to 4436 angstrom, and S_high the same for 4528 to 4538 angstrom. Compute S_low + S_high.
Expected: 6.0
